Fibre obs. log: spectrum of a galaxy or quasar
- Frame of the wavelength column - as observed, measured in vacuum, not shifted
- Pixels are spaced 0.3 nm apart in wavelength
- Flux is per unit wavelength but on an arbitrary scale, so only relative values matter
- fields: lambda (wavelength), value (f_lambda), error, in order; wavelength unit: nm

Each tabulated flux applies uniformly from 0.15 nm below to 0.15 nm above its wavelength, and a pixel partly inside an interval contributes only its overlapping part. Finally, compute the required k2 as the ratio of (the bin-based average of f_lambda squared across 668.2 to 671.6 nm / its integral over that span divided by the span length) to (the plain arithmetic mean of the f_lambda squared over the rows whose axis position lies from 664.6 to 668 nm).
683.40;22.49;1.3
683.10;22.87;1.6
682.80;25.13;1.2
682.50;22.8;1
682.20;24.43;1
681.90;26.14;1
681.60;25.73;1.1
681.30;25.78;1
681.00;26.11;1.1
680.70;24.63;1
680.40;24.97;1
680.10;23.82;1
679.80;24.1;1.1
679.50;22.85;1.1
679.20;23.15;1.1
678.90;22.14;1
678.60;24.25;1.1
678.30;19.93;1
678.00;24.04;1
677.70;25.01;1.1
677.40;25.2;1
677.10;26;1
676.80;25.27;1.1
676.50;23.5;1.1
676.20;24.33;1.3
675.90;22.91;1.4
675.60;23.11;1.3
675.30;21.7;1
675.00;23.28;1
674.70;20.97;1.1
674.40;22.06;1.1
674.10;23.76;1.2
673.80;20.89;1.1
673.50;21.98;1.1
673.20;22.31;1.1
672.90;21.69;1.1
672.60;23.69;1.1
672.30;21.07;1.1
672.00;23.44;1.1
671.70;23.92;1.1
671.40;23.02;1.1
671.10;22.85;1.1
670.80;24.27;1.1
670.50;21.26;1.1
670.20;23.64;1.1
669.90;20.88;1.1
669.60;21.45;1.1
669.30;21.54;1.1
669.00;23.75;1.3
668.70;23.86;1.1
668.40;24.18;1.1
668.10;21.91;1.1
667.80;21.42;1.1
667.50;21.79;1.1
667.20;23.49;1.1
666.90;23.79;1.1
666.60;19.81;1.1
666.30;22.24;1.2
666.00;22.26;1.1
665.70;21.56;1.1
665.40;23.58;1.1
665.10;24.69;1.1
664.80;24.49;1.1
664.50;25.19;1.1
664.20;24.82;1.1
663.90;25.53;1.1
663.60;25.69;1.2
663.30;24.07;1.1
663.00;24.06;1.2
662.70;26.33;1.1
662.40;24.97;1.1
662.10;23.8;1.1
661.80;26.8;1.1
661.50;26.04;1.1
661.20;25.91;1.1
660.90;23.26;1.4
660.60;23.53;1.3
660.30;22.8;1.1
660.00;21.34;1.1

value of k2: 1.01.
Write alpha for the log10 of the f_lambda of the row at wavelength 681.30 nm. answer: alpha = 1.41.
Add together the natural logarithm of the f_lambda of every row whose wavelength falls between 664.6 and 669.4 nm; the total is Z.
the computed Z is 50.0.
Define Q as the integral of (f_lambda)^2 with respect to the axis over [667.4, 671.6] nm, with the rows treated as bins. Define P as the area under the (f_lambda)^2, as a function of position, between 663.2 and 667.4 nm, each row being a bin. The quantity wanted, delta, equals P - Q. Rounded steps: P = 2356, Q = 2148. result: 208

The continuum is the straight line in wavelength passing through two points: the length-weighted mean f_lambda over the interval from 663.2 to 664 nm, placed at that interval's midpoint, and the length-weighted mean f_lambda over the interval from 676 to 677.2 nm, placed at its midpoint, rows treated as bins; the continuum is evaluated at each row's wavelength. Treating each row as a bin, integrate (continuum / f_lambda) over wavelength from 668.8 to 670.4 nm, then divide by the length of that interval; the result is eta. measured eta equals 1.12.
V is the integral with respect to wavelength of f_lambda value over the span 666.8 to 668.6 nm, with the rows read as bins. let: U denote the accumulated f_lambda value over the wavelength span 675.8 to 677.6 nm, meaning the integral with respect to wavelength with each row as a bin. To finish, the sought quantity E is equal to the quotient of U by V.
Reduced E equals 1.08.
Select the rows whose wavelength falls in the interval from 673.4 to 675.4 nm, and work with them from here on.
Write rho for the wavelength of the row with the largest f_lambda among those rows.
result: 674.10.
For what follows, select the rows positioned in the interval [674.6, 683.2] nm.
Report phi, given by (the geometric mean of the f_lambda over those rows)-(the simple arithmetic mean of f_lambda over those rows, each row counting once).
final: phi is -0.051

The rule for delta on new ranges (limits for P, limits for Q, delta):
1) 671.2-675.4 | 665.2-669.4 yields -25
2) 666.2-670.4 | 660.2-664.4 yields -487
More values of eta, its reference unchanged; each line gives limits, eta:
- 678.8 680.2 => 1.06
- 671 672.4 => 1.09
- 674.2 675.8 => 1.11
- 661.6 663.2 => 1.00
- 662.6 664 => 1.00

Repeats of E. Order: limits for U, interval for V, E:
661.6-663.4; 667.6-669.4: 1.10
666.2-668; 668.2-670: 0.98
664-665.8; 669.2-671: 1.09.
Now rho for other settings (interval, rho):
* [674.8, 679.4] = 677.10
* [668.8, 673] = 670.80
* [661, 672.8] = 661.80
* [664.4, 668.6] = 664.50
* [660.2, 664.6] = 661.80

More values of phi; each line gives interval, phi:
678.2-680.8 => -0.048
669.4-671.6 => -0.032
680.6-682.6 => -0.026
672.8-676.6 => -0.024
